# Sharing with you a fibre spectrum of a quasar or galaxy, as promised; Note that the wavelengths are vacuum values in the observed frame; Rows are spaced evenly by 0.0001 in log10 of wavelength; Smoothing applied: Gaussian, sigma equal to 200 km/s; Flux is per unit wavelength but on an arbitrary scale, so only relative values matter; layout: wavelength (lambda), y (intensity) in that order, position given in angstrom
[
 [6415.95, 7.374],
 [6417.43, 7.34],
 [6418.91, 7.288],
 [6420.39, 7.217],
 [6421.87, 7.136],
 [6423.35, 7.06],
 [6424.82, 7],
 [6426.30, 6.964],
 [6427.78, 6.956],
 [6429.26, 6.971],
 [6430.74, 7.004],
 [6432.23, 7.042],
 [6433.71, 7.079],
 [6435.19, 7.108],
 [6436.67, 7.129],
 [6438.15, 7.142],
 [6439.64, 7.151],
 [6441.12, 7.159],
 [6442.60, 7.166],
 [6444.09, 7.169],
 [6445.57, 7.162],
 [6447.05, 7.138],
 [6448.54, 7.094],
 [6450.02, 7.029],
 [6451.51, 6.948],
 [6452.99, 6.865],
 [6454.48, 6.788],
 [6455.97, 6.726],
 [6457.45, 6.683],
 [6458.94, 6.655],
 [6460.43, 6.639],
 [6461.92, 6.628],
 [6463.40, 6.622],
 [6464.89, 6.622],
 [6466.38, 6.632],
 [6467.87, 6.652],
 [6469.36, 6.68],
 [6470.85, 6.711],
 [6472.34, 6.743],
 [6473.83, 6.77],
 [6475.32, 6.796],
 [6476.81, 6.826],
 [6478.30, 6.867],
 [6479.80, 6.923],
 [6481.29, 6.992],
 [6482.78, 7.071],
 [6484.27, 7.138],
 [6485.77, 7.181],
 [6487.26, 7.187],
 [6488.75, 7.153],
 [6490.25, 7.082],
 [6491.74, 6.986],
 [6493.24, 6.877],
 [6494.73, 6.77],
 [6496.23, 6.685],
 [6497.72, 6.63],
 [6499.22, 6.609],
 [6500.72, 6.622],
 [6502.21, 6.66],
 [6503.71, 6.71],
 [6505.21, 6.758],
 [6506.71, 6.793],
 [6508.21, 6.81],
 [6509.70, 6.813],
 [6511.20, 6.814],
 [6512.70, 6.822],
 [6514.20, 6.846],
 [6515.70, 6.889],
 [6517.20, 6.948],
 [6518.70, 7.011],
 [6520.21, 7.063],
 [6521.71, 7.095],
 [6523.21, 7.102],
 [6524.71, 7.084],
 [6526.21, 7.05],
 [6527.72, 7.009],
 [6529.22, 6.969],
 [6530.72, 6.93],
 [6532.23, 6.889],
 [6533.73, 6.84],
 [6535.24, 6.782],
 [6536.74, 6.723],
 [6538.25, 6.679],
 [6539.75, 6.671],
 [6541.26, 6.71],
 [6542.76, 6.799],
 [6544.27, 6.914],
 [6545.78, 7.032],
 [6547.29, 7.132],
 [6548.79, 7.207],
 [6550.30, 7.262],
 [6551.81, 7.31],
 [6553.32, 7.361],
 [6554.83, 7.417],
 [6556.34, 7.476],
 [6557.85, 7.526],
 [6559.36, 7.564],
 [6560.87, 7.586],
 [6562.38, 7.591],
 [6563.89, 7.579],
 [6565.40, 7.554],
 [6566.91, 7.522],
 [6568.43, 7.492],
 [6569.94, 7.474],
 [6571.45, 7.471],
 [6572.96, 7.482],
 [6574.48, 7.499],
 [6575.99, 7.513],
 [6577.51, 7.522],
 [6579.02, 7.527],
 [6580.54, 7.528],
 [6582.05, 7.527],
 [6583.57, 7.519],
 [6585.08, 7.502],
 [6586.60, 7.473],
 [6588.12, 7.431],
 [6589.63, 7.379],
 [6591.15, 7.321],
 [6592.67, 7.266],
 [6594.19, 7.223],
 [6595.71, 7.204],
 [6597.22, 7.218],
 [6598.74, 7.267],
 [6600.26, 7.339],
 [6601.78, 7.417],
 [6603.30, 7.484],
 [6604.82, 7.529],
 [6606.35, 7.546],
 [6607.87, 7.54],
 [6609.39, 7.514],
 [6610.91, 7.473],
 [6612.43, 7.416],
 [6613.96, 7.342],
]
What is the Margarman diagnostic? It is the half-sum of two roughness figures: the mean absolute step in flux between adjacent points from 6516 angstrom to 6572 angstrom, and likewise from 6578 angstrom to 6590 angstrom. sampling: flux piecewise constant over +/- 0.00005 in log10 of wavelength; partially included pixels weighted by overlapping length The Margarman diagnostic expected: 0.033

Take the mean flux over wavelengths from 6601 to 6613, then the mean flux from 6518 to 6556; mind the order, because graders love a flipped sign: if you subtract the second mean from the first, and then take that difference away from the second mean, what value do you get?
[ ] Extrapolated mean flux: 6.5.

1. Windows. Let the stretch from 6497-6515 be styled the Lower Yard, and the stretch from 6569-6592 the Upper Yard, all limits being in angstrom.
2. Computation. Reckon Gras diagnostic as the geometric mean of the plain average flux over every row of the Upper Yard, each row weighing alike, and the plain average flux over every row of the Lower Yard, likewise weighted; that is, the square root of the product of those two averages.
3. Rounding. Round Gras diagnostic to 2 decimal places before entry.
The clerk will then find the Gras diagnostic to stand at 7.10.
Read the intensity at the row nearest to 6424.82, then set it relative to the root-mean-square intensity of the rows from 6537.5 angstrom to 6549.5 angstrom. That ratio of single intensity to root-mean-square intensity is 1.02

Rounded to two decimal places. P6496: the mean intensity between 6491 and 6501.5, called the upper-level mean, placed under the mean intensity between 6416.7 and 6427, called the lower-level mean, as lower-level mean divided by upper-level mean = 1.06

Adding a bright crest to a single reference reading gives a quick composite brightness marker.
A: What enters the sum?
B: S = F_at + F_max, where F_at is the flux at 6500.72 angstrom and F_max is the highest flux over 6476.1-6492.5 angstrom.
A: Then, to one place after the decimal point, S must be 13.8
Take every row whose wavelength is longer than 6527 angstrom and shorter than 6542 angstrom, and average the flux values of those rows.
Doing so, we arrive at 6.8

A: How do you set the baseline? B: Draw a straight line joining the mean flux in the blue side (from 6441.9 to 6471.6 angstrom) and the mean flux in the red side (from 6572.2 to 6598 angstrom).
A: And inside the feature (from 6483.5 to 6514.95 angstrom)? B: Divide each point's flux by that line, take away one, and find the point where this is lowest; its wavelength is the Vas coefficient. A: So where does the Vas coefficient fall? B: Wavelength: 6499.22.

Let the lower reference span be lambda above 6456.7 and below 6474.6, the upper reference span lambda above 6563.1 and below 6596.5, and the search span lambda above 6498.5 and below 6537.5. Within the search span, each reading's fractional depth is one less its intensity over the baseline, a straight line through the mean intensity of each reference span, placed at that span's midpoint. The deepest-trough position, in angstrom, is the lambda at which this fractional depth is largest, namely 6536.74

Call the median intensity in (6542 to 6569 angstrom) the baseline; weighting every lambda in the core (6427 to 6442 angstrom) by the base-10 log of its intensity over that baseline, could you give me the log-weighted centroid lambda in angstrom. 6433.6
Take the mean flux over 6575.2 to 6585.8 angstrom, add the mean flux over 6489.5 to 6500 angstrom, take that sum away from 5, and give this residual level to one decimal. -9.3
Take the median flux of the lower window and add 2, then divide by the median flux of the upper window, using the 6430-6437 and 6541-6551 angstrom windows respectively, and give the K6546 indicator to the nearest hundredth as 1.29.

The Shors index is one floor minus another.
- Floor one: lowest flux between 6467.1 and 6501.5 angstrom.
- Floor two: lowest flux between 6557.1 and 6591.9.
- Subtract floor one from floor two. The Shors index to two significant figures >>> 0.71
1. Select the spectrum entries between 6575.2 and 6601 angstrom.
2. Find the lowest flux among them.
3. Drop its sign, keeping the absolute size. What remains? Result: 7.20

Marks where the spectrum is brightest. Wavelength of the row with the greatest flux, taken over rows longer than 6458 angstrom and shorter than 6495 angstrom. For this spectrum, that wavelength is 6487.26 angstrom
